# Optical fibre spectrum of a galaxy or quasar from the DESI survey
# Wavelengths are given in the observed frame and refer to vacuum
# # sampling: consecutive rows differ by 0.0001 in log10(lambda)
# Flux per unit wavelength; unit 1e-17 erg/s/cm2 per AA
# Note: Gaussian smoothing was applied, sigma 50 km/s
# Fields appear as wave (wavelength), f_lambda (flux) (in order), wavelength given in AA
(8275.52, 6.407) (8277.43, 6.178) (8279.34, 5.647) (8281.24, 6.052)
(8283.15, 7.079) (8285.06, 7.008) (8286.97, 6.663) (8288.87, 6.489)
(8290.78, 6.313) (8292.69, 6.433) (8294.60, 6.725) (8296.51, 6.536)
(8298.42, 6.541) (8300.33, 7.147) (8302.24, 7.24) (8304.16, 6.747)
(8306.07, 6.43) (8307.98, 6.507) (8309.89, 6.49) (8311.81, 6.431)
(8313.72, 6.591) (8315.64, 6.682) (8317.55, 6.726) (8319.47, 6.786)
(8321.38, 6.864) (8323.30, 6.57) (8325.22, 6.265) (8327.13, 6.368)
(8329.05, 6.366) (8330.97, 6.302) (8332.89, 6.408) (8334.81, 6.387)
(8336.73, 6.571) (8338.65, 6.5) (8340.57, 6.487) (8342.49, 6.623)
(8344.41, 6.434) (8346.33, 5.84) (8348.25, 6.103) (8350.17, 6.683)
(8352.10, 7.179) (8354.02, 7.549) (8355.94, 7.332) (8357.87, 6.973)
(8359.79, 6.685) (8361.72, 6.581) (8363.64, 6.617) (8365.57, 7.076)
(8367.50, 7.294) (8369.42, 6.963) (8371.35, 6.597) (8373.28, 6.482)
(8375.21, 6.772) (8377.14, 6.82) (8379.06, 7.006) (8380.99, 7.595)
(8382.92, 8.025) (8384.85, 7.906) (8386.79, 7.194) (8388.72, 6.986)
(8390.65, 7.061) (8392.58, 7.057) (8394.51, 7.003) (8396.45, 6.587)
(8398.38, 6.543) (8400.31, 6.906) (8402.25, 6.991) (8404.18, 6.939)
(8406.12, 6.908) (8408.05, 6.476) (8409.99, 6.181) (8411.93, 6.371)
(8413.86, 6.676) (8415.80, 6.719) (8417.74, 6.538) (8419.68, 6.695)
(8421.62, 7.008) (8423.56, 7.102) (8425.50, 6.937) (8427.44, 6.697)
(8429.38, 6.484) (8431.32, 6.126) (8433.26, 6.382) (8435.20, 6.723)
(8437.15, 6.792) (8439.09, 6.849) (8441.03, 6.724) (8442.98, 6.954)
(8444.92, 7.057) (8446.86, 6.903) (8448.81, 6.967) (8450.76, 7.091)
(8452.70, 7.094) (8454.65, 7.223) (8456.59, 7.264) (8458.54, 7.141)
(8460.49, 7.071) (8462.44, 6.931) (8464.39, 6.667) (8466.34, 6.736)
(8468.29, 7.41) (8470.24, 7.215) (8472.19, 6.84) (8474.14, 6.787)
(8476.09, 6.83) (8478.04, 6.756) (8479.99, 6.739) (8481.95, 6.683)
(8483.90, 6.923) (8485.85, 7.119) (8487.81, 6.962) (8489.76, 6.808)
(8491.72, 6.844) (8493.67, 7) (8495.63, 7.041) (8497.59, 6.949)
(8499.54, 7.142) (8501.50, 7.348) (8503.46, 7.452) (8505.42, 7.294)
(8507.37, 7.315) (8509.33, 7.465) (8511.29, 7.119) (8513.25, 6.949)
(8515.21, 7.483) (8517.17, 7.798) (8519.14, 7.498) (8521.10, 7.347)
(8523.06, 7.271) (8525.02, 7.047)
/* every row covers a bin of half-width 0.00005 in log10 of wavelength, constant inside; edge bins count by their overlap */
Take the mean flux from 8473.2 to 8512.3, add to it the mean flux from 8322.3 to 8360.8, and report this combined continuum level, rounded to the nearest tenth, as 13.6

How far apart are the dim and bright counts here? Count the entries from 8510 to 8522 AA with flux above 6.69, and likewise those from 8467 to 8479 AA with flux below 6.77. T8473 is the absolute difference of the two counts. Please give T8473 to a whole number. 5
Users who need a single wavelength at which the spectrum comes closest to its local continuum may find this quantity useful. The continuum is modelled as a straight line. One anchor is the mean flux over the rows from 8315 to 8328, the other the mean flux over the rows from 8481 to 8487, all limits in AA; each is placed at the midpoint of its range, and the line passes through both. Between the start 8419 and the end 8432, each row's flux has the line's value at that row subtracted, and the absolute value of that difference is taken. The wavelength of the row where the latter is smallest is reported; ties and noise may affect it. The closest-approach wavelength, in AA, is 8419.68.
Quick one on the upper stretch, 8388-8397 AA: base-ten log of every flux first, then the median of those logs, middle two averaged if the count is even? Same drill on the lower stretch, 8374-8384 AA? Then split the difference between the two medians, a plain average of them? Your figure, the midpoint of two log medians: 0.845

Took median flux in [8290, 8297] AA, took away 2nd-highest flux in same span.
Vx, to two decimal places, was -0.05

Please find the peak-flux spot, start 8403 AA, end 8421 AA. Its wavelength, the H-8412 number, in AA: 8404.18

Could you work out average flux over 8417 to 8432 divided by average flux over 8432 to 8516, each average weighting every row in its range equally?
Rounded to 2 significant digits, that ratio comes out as 0.96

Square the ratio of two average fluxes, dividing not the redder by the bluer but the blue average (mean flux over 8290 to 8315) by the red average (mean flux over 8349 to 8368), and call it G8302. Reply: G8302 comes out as 0.90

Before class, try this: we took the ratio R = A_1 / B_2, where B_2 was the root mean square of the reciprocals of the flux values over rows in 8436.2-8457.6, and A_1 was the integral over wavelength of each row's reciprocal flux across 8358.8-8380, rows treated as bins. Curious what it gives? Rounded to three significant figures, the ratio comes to 21.8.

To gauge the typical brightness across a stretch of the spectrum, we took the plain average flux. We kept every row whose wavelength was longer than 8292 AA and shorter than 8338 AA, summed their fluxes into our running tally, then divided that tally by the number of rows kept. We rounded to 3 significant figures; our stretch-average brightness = 6.59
